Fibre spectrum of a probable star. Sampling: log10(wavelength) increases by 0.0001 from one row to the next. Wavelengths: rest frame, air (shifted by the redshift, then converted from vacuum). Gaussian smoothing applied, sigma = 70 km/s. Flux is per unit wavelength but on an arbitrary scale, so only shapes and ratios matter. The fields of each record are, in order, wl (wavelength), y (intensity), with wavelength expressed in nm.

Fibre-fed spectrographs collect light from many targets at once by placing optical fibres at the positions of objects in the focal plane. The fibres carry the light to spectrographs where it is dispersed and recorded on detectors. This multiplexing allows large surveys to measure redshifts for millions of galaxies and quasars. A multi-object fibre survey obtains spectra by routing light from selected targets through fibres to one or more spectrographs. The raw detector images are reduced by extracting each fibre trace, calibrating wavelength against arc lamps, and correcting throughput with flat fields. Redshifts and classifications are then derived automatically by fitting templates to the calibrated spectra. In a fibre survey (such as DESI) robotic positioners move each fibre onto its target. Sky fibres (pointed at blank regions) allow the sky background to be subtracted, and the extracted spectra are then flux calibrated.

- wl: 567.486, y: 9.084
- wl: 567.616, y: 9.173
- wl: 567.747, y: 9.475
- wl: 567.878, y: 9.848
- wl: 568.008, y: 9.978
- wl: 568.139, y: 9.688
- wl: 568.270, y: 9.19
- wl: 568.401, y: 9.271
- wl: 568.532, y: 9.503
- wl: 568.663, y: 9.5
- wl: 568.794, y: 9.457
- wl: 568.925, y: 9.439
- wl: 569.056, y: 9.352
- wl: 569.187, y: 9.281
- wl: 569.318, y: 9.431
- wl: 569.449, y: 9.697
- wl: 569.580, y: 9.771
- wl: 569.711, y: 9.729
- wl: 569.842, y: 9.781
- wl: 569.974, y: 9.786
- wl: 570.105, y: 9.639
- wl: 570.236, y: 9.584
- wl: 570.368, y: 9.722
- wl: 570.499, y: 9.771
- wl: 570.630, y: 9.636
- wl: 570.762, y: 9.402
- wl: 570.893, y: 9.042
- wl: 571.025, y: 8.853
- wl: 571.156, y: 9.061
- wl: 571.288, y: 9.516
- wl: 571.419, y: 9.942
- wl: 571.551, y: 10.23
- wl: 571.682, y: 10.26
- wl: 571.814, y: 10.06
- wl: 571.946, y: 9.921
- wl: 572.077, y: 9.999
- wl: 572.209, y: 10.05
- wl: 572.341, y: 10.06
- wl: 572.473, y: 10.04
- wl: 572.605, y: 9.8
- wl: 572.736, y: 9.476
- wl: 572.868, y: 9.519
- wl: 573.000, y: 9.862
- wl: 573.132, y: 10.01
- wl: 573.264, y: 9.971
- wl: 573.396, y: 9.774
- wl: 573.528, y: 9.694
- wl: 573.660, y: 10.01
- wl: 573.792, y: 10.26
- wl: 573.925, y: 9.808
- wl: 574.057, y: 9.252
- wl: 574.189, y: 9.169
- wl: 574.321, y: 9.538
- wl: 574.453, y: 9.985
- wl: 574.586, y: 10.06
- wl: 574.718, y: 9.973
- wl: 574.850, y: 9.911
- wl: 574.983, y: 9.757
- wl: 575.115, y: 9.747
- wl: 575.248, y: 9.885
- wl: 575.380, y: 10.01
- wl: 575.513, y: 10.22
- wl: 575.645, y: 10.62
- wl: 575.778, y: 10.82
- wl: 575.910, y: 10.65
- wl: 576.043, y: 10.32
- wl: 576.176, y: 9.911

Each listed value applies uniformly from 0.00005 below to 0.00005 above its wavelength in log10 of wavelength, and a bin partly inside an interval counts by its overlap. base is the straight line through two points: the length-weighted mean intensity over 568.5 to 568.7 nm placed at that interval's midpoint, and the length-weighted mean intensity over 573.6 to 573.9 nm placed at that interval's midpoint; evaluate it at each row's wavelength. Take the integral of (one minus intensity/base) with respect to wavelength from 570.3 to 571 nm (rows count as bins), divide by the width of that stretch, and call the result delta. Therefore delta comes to 0.025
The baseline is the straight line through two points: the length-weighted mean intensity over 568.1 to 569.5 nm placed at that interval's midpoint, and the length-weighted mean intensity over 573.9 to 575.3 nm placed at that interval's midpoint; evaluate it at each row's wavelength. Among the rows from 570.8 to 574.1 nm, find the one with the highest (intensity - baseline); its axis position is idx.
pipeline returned 571.682 nm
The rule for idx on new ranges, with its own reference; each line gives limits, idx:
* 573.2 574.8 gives 573.792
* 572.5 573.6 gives 573.132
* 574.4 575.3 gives 574.586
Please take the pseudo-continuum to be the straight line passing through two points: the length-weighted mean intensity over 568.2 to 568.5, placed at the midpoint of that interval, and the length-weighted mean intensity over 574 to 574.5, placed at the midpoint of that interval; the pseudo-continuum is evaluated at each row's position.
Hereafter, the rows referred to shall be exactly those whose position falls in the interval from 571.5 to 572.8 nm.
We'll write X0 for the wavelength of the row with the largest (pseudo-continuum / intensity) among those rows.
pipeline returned 572.736 nm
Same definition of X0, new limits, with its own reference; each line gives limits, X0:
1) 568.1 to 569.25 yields 568.270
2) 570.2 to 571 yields 570.893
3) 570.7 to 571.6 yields 571.025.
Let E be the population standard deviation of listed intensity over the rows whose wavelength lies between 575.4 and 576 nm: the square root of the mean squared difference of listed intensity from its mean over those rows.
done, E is 0.220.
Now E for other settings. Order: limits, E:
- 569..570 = 0.198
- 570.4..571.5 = 0.361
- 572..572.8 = 0.211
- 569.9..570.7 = 0.075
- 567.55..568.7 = 0.267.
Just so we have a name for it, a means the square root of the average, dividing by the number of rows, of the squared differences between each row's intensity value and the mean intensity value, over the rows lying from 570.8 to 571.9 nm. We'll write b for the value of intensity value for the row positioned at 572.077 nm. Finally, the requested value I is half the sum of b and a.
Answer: 5.3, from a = 0.54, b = 9.999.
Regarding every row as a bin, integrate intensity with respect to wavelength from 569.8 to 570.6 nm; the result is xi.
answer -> 7.8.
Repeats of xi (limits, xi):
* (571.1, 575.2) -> 40.3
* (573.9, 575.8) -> 18.8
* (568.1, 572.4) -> 41.4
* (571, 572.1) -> 10.8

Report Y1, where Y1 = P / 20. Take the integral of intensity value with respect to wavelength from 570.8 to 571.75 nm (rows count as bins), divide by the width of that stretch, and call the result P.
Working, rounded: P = 9.6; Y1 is 0.478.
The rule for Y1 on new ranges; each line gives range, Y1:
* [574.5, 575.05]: 0.496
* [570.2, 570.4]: 0.481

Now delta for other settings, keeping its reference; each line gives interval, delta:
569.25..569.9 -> -0.008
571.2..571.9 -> -0.015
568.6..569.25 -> 0.013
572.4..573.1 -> 0.020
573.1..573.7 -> 0.015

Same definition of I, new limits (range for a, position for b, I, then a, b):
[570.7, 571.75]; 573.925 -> 5.2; 0.52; 9.808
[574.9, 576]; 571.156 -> 4.7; 0.40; 9.061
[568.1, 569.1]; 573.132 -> 5.1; 0.14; 10.01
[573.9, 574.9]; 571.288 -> 4.9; 0.33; 9.516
